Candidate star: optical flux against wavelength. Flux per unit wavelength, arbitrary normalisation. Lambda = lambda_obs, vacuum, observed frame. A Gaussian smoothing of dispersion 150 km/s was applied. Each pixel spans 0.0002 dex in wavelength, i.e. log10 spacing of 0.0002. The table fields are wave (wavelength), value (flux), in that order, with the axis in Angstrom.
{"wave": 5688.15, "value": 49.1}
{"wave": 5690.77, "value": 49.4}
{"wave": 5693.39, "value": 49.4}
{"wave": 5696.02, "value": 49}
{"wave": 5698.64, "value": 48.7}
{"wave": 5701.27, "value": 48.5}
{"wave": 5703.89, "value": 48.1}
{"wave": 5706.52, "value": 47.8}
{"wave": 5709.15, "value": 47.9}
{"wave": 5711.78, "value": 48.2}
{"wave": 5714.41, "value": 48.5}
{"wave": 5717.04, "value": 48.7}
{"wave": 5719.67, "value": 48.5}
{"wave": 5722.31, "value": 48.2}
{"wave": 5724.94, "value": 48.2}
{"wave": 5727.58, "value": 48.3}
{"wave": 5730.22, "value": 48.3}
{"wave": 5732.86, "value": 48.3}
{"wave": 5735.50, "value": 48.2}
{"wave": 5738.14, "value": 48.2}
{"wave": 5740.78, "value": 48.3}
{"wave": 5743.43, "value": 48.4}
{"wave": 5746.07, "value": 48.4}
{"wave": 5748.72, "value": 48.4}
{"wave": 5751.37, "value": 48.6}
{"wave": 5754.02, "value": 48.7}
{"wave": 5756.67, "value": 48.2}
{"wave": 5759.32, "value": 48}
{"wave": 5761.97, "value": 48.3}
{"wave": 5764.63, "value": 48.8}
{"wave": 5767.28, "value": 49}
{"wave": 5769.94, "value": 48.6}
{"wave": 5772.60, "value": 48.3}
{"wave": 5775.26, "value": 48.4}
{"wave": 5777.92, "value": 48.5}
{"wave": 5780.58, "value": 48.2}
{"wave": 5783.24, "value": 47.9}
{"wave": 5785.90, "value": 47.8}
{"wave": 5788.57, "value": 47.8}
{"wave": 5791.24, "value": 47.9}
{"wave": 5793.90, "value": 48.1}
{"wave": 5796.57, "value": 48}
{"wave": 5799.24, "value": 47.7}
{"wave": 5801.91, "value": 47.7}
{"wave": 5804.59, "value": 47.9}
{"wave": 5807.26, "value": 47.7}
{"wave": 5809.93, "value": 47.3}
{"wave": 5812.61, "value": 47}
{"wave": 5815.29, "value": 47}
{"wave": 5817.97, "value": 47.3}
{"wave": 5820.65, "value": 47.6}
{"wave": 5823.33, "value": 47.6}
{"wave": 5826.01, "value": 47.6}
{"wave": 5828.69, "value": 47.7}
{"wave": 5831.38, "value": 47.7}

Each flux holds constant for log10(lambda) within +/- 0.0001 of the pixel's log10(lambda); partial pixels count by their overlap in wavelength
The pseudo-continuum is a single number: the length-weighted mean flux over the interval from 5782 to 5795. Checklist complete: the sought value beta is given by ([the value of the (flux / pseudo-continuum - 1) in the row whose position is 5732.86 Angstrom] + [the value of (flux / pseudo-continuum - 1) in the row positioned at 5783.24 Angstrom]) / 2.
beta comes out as 0.0040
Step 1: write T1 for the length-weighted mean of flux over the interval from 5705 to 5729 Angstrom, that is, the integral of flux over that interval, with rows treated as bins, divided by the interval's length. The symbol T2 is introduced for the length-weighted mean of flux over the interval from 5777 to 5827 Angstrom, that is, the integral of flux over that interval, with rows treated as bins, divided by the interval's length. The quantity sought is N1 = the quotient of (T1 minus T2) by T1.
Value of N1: 0.011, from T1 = 48.3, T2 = 47.7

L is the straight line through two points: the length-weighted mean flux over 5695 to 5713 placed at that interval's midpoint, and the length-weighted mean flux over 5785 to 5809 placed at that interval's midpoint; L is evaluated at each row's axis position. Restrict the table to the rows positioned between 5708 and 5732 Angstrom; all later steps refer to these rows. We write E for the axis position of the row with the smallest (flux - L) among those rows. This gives 5709.15 Angstrom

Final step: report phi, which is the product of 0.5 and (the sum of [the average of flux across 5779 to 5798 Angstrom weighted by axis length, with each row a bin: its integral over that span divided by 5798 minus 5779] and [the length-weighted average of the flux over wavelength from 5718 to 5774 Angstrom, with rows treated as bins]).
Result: 48.18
